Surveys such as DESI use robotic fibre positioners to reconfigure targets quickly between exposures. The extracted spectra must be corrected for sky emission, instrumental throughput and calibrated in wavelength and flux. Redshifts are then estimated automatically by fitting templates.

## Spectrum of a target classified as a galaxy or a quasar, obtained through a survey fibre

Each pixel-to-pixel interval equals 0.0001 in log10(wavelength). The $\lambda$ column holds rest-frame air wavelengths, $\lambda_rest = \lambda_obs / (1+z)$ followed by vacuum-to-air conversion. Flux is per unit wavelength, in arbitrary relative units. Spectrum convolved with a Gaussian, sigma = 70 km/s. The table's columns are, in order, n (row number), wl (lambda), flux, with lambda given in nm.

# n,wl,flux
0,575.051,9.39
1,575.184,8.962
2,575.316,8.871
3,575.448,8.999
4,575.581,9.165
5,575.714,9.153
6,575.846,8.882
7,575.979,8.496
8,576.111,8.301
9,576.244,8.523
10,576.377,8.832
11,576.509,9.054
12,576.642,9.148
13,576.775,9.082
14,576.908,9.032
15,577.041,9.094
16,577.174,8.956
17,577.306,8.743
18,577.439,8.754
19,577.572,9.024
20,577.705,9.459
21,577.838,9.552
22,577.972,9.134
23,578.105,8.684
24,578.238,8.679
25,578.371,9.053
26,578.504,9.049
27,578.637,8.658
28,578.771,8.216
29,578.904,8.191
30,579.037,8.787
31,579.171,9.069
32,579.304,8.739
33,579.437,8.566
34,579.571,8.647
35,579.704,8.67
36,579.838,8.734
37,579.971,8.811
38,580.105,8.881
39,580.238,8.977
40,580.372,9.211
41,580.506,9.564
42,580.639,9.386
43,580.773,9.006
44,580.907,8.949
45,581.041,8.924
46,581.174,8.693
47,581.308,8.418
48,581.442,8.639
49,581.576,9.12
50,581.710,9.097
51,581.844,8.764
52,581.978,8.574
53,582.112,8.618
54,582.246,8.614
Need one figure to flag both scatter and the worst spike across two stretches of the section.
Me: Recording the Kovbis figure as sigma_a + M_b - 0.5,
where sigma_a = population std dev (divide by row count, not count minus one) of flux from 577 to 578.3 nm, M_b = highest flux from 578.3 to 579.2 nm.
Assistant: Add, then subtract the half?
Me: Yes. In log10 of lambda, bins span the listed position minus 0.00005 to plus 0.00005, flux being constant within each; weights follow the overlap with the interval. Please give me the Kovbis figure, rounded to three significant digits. 8.86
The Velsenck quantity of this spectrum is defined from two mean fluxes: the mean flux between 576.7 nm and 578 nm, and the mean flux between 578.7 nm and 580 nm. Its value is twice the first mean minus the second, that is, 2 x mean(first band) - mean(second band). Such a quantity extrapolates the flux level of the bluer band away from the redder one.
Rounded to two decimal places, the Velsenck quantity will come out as 9.52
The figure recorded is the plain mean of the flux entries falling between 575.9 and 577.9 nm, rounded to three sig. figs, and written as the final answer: 8.94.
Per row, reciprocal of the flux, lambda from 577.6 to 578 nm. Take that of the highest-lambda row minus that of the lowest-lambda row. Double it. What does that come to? 0.008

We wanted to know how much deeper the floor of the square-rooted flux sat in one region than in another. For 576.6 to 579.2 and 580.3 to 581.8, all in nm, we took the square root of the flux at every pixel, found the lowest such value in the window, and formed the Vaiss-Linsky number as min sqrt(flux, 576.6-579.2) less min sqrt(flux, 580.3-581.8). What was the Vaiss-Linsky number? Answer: -0.04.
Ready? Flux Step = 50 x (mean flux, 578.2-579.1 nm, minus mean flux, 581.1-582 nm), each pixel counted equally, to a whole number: -5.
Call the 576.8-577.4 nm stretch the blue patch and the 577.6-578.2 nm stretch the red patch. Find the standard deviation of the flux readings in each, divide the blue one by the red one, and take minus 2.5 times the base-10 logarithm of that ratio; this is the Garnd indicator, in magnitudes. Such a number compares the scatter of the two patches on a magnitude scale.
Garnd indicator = 1.0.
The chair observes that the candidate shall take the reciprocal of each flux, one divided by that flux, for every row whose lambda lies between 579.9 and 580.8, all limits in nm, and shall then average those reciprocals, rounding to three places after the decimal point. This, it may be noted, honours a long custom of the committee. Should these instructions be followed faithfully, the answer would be 0.110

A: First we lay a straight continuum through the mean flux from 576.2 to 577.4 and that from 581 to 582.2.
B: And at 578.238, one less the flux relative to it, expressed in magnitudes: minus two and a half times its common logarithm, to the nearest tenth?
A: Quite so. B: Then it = 4.1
